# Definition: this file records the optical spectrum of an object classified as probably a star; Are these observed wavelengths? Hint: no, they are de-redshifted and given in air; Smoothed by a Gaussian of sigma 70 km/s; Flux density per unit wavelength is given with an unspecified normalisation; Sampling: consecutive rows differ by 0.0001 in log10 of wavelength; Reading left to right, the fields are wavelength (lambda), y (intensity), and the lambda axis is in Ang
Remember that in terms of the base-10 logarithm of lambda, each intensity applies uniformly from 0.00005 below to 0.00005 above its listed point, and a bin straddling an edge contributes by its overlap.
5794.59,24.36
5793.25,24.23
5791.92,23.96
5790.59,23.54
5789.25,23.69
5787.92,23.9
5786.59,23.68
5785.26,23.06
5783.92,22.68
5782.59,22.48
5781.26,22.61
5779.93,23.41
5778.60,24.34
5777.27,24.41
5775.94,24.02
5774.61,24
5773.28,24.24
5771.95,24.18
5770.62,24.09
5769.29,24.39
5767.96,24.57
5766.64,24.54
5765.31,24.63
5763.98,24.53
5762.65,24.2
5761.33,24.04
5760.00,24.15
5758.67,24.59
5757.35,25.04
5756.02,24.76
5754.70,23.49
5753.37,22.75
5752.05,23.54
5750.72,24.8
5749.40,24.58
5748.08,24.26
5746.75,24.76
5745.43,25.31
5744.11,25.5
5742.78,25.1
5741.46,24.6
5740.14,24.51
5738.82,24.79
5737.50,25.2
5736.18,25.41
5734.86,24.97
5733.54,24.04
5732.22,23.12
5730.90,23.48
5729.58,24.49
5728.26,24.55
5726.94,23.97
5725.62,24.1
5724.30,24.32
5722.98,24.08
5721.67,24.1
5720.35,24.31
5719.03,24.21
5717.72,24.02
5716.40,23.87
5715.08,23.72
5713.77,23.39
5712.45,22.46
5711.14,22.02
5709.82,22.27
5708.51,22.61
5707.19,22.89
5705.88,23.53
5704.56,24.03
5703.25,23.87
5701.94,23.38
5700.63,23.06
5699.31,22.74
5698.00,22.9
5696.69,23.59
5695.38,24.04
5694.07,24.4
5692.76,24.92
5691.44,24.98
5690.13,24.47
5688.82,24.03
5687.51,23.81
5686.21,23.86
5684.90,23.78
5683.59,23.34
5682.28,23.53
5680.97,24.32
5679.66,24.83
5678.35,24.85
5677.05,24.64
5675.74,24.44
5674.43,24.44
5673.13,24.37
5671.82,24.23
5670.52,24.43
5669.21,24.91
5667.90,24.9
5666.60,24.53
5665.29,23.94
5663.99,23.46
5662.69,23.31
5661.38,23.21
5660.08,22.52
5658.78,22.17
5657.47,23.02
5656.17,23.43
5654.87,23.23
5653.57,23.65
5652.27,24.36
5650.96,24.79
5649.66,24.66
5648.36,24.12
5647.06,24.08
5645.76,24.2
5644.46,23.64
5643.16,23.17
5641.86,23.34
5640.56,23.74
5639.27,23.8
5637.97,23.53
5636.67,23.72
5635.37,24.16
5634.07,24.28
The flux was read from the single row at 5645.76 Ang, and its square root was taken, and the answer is 4.92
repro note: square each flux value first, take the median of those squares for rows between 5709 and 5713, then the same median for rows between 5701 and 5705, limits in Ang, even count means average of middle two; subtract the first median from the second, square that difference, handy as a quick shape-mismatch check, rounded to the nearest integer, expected 5450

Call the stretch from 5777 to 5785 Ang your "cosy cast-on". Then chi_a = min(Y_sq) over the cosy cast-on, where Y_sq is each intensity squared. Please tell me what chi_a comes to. 505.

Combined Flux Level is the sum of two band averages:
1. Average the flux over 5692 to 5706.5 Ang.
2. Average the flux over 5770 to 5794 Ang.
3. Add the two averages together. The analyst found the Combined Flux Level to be 47.4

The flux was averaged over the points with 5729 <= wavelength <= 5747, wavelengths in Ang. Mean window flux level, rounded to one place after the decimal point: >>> 24.7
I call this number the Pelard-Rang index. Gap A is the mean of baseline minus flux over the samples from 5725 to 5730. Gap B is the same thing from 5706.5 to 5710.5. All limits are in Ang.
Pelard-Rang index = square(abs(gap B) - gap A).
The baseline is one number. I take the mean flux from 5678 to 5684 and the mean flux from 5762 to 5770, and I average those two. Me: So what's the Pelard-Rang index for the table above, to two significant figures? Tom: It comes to 2.8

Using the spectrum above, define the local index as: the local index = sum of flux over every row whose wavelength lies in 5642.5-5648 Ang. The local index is 95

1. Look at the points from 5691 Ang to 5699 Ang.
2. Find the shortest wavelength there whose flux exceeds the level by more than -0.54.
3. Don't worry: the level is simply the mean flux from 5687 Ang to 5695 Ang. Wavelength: 5691.44 Ang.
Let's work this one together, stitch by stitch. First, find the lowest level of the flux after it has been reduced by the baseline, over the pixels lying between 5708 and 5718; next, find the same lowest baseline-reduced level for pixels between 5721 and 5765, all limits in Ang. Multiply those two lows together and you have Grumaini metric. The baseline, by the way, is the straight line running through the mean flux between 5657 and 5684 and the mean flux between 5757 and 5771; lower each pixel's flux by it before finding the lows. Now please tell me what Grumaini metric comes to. 3.5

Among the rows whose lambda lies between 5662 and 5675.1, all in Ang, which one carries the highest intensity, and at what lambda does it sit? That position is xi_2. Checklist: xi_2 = 5669.21 Ang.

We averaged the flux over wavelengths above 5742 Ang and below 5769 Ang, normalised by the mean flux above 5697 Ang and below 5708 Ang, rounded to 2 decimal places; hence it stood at 1.05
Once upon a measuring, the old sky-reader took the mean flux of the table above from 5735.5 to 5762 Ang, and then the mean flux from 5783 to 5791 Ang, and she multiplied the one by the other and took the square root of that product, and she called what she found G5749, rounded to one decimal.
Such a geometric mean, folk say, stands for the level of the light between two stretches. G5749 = 24.0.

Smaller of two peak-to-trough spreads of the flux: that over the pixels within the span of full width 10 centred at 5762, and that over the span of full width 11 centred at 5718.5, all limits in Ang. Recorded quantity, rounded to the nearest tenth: 0.9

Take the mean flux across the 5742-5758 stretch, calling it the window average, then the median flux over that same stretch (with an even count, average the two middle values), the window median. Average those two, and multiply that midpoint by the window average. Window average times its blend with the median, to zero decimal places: 603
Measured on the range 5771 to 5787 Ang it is 560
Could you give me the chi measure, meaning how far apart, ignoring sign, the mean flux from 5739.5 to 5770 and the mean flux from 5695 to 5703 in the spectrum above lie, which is 1.2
